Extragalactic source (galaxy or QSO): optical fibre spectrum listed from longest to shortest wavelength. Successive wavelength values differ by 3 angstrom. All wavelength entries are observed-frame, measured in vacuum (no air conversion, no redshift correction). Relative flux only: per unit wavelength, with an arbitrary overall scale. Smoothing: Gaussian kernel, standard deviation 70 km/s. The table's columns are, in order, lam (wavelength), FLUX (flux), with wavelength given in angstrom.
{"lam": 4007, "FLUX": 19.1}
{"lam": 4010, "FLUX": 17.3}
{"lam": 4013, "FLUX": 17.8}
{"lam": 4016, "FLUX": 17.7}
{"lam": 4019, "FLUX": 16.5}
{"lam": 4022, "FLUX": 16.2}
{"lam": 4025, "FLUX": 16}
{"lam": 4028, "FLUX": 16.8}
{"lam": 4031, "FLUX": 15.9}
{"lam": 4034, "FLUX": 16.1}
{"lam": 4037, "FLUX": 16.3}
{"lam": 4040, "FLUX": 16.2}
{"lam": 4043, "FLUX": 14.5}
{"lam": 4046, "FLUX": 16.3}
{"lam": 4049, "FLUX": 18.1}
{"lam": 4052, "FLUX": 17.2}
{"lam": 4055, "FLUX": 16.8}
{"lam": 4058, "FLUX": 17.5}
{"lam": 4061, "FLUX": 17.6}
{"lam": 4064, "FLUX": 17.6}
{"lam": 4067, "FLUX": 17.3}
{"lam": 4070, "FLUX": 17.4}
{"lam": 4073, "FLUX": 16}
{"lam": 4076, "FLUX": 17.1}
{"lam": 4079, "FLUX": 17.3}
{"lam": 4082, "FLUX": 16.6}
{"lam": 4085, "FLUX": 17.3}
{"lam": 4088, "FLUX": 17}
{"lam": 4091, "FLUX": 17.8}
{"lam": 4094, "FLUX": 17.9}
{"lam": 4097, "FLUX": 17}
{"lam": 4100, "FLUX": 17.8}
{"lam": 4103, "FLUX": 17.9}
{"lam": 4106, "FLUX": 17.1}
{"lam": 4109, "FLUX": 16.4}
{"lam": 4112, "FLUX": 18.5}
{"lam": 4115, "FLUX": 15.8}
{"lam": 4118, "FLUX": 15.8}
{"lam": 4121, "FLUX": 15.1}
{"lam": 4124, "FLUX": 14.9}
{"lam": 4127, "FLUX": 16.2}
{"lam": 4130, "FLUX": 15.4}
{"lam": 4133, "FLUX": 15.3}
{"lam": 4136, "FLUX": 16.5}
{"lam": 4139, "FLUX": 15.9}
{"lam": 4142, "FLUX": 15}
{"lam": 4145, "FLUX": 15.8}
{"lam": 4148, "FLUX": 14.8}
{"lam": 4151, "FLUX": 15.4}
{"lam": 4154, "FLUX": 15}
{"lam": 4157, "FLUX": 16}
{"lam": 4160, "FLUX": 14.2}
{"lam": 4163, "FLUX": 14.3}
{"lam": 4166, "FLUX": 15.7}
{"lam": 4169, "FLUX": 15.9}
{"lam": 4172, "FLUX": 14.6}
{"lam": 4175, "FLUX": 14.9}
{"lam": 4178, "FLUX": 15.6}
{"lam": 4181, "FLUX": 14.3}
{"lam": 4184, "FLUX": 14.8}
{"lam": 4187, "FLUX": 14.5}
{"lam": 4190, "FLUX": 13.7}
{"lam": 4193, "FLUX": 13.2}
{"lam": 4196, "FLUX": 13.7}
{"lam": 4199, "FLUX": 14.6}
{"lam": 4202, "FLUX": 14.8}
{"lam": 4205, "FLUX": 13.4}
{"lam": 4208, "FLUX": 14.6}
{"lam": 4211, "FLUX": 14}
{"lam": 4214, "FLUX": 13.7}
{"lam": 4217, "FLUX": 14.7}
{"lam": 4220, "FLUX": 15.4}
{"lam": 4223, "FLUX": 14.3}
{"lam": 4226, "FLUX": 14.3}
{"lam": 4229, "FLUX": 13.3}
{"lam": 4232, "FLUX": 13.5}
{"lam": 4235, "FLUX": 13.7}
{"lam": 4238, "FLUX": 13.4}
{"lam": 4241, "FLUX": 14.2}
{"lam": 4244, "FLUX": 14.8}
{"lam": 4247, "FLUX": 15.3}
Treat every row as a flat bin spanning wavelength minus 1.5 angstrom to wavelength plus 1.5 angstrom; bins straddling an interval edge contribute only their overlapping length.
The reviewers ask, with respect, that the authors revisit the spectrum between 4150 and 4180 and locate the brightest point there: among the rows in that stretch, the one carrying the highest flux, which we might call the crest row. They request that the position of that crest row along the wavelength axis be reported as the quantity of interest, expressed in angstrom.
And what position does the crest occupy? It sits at 4157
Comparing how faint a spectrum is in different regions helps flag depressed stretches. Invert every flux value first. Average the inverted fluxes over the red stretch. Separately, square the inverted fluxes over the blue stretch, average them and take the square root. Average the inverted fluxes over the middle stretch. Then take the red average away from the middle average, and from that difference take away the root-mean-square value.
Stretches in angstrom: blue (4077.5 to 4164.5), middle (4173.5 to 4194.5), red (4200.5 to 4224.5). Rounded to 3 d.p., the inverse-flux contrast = -0.062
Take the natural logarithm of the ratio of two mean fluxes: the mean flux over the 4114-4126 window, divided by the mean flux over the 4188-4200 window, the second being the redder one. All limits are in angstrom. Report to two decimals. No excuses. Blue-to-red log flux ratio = 0.11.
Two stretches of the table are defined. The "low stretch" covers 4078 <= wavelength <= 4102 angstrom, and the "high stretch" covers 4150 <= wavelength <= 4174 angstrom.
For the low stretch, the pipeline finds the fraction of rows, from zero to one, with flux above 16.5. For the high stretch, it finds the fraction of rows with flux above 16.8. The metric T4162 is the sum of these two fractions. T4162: 1.0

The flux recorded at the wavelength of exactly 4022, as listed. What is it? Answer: 16.2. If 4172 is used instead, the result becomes 14.6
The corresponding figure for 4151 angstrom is 15.4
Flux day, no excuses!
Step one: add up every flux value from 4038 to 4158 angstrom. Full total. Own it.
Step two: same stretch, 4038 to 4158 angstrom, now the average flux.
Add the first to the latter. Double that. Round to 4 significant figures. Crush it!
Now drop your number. 1355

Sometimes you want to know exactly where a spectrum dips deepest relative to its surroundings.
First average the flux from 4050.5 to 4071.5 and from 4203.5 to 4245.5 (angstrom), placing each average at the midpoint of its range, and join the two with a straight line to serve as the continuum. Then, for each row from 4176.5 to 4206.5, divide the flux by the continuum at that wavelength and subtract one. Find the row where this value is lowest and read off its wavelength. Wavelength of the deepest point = 4193 angstrom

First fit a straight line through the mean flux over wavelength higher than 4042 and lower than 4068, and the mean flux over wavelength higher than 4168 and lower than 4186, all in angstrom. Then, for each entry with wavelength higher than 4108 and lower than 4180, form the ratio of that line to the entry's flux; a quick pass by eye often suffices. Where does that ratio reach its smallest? 4112 angstrom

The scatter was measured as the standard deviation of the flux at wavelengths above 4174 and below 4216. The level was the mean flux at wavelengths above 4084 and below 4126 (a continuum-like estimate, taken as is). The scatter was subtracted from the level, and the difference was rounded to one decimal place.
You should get 16.2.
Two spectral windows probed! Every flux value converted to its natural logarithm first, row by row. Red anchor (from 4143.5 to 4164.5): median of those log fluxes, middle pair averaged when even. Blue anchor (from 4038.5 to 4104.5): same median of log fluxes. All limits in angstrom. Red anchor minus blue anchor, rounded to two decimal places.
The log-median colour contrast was -0.14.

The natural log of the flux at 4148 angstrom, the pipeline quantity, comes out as 2.69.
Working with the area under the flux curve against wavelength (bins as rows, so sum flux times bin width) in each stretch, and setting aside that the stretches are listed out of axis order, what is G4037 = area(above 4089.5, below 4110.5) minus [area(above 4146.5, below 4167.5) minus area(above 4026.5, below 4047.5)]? 386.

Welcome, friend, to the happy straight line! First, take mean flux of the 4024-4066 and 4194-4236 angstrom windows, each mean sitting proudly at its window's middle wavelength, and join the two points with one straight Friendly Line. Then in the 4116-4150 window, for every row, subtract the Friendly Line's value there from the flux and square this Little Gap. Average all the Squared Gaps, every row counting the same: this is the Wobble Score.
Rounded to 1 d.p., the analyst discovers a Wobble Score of 0.3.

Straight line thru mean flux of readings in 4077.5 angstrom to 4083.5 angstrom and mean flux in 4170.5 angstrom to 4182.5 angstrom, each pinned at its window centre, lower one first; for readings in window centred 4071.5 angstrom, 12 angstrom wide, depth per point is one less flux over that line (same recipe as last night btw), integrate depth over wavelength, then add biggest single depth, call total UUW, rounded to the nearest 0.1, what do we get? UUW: 0.2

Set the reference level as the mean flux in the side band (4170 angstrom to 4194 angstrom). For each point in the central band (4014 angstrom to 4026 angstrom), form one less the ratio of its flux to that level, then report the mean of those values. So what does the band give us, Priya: -0.15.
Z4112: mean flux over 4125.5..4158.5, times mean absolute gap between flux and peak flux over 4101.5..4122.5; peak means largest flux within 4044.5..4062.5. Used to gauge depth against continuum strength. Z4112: 24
